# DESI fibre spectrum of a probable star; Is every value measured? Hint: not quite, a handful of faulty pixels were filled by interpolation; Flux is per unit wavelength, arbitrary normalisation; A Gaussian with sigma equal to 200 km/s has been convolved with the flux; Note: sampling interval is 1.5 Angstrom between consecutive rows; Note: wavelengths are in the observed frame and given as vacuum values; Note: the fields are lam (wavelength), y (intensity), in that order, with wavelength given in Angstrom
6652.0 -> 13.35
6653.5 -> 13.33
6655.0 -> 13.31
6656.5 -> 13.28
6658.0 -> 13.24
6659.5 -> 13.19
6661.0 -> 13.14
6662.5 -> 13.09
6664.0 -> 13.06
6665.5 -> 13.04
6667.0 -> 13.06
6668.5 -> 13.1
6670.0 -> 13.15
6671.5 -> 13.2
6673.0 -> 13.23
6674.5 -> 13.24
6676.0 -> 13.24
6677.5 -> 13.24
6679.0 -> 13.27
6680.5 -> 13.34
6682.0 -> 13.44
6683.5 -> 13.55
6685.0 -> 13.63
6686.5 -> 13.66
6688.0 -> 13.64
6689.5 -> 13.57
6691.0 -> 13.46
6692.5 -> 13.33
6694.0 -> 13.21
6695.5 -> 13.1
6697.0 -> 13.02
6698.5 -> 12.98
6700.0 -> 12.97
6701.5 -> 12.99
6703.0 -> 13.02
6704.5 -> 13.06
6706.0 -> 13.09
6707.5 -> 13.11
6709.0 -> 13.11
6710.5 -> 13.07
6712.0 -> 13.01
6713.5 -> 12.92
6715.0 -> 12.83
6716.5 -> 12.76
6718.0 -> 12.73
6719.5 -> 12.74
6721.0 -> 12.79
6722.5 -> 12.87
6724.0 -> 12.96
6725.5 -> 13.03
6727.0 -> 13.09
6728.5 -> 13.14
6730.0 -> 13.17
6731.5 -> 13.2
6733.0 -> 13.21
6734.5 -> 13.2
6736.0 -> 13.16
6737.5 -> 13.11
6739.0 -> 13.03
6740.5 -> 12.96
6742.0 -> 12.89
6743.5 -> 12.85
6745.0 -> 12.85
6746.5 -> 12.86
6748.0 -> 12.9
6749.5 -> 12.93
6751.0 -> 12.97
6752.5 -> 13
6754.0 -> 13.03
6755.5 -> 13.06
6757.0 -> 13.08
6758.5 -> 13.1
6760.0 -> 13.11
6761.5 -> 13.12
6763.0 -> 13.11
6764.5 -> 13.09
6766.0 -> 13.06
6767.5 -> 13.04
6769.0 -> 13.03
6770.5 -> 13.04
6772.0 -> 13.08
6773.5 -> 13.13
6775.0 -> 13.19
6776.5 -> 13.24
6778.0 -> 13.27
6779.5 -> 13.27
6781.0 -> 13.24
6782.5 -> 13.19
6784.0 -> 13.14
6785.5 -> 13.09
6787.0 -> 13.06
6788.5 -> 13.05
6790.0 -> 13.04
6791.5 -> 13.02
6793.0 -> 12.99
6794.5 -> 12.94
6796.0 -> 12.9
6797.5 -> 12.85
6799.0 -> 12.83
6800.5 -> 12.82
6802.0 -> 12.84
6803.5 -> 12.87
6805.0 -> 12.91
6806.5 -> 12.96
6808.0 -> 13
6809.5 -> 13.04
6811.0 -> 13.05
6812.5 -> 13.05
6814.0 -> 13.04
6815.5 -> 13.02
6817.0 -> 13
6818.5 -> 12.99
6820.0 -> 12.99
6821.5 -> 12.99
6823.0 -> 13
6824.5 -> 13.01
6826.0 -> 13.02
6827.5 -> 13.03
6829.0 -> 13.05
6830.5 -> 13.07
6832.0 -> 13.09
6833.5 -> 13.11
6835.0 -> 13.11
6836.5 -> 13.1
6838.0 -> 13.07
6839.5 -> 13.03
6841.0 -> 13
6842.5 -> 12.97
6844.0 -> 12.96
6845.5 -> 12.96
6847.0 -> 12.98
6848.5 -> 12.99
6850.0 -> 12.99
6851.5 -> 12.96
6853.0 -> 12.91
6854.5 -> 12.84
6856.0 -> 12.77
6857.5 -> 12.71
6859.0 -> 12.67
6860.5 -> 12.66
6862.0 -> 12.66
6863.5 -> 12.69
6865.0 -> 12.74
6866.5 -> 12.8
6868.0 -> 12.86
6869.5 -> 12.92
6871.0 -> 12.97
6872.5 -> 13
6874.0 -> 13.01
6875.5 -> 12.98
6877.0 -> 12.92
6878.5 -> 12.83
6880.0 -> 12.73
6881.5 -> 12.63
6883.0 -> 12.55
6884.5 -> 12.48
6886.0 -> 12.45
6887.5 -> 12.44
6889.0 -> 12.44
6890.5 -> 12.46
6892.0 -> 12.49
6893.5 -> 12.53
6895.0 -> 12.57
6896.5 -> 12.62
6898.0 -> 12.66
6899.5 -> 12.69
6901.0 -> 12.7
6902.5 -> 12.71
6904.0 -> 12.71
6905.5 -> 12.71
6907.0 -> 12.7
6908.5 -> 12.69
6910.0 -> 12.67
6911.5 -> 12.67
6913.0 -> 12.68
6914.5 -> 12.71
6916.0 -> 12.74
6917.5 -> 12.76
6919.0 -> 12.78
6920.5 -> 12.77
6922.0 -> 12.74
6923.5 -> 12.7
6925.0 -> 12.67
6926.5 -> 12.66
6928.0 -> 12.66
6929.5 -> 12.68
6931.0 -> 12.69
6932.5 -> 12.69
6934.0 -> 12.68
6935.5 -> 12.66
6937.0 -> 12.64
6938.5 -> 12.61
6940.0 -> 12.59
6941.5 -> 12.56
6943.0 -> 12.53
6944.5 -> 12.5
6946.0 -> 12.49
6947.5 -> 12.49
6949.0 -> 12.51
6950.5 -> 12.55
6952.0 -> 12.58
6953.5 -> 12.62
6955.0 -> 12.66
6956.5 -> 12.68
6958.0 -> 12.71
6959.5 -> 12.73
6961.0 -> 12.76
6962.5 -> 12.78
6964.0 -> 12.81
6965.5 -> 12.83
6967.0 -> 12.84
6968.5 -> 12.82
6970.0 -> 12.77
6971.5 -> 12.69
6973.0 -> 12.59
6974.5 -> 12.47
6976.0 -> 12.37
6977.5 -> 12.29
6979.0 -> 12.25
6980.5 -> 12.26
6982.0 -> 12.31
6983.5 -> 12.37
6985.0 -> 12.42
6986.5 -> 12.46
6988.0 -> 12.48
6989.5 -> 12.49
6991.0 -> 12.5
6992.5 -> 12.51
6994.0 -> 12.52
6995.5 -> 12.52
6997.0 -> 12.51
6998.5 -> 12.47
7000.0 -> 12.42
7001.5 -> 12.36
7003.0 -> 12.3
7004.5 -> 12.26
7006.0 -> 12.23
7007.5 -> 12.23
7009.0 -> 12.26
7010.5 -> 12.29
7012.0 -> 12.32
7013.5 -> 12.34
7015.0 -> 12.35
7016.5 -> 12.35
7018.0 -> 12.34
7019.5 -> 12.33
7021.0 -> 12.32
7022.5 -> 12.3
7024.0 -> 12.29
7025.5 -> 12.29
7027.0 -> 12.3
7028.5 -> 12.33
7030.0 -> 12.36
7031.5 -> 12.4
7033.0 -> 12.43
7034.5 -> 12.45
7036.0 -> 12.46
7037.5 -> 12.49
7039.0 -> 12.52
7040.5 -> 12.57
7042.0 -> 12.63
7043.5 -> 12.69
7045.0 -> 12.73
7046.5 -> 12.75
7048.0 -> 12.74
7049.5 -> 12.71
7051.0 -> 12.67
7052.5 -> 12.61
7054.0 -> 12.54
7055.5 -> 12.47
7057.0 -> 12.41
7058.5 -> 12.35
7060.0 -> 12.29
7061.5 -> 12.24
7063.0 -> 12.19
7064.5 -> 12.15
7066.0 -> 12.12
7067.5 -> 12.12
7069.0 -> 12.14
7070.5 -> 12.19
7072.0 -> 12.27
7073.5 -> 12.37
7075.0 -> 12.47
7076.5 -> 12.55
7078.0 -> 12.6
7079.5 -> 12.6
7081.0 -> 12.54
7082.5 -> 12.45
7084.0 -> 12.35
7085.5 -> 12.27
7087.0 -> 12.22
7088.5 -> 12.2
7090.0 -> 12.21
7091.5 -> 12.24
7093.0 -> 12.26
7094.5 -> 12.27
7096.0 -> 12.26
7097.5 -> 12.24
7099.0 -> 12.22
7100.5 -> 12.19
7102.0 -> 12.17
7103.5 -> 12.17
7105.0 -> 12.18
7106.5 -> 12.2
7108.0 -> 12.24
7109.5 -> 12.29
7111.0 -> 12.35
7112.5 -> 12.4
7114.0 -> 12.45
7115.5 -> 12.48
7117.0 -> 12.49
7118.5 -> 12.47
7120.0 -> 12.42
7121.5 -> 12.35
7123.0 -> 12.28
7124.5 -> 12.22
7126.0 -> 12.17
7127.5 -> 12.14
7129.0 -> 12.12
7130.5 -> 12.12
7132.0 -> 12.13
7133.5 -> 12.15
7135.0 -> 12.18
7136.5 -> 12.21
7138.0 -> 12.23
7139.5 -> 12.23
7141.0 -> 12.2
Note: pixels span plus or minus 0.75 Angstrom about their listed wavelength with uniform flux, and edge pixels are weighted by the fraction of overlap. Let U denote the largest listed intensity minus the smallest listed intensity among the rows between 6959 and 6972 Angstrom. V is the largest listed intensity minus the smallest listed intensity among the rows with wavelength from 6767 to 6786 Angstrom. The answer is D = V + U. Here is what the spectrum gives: 0.39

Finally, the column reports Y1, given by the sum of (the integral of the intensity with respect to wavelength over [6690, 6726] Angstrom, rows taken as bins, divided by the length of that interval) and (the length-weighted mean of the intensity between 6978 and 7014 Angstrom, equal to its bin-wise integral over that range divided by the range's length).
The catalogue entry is 25.4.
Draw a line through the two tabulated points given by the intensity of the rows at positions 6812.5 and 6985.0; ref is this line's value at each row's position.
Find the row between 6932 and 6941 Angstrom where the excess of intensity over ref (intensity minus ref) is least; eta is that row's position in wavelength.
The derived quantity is 6940.0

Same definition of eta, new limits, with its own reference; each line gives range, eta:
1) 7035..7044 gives 7036.0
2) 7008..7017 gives 7009.0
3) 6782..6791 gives 6790.0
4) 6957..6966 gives 6958.0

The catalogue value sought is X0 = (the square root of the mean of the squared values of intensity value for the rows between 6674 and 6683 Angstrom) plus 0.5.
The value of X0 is 13.8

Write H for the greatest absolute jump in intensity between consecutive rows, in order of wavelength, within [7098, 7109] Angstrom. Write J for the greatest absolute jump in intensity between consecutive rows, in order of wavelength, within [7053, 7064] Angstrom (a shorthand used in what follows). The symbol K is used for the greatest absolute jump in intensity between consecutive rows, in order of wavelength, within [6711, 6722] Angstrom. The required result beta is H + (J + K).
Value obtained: 0.200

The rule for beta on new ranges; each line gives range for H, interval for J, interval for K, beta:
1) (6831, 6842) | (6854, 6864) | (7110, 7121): 0.160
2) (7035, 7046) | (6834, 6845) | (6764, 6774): 0.150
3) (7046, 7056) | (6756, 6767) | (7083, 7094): 0.180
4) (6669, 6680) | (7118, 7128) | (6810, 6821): 0.140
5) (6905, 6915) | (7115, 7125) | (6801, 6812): 0.150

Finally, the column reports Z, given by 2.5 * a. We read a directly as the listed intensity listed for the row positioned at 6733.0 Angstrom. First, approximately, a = 13.21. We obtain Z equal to 33.0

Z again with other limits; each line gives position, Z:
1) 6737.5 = 32.8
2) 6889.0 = 31.1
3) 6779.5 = 33.2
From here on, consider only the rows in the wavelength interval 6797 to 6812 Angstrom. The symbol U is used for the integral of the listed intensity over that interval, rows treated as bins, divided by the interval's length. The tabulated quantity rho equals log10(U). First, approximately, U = 12.9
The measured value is 1.11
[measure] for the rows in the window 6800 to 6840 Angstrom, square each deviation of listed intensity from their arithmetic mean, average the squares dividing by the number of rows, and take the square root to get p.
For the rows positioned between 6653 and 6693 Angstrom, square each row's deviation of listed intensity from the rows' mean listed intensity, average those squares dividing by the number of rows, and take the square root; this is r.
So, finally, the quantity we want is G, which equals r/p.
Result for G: 2.5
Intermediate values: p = 0.074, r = 0.18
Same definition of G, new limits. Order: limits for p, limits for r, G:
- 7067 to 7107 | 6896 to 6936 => 0.3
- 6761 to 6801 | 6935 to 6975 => 0.9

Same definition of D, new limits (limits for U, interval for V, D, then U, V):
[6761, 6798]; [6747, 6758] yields 0.60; 0.42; 0.18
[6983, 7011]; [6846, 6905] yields 0.86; 0.29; 0.57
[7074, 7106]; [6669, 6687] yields 0.94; 0.43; 0.51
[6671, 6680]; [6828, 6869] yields 0.52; 0.07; 0.45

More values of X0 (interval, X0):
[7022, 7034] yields 12.8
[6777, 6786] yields 13.7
